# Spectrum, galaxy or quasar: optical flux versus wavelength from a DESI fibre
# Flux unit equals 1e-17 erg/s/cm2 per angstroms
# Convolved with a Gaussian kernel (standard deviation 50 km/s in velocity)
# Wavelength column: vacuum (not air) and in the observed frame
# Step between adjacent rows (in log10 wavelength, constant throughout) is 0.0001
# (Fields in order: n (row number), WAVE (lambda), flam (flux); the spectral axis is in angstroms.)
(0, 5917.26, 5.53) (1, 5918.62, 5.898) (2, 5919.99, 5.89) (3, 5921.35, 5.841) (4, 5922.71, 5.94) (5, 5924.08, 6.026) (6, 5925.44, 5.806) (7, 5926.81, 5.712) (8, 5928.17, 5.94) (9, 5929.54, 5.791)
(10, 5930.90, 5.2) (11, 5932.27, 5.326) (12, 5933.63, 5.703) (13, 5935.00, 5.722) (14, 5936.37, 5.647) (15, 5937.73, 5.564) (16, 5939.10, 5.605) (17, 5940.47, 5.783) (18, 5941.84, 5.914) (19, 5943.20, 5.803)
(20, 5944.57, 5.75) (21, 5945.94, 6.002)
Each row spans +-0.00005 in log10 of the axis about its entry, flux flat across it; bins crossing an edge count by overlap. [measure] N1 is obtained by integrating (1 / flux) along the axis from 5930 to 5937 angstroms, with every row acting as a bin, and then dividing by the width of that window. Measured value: 0.181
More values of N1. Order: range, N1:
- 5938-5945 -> 0.174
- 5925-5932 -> 0.177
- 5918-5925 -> 0.169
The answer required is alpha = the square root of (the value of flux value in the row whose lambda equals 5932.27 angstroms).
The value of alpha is 2.31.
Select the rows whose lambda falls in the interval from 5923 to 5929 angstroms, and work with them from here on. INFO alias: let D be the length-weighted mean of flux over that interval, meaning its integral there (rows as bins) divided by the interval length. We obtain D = 5.866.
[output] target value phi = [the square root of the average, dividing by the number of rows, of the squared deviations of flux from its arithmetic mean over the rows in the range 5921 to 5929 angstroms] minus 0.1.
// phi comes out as 0.00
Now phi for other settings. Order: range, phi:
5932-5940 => 0.03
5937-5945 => 0.02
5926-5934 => 0.16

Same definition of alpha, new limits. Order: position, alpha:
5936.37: 2.38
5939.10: 2.37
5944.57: 2.40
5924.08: 2.45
